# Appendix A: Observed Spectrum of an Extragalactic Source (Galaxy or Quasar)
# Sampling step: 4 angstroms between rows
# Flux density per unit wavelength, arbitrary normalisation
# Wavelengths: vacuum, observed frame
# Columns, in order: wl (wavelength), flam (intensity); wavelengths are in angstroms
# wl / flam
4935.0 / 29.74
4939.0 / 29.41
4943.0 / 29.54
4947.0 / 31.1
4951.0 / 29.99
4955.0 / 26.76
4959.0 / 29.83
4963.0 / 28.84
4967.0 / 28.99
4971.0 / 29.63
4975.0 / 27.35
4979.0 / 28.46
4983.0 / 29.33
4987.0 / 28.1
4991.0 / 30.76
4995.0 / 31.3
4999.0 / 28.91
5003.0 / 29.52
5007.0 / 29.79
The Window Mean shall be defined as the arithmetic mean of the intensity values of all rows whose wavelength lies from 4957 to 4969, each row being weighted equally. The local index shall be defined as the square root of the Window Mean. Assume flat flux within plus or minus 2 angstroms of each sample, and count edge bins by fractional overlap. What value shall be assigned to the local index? 5.406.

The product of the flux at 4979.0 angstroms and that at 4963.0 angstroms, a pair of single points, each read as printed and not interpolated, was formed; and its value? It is 821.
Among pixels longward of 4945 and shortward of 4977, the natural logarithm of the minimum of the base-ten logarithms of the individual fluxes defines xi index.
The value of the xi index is 0.356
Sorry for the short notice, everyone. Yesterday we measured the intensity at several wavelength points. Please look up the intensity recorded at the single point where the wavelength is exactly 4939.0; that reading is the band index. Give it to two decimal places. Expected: 29.41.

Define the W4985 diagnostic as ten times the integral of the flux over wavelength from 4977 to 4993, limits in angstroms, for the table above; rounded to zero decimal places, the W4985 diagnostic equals 4666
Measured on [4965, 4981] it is 4577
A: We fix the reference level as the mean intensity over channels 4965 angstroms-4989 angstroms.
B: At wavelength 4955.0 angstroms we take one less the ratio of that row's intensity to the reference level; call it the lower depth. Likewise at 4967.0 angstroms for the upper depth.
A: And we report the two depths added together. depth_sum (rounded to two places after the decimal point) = 0.05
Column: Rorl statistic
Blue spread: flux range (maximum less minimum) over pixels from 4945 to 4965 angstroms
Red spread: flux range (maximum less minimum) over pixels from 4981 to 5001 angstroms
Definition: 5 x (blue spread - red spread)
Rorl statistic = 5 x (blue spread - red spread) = 5.7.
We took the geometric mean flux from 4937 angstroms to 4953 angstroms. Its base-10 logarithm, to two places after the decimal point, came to 1.48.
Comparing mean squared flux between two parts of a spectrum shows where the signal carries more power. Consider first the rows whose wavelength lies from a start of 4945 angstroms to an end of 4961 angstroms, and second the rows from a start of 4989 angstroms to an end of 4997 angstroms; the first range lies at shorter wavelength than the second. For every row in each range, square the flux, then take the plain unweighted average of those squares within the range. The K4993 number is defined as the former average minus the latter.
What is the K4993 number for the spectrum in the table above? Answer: -95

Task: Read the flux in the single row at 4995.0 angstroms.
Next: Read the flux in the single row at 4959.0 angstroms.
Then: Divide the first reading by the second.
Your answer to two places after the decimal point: 1.05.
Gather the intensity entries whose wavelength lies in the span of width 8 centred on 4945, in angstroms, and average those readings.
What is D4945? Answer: 30.3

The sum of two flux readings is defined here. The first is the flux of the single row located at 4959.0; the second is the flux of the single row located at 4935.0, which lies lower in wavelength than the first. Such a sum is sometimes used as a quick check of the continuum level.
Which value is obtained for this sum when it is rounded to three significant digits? 59.6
